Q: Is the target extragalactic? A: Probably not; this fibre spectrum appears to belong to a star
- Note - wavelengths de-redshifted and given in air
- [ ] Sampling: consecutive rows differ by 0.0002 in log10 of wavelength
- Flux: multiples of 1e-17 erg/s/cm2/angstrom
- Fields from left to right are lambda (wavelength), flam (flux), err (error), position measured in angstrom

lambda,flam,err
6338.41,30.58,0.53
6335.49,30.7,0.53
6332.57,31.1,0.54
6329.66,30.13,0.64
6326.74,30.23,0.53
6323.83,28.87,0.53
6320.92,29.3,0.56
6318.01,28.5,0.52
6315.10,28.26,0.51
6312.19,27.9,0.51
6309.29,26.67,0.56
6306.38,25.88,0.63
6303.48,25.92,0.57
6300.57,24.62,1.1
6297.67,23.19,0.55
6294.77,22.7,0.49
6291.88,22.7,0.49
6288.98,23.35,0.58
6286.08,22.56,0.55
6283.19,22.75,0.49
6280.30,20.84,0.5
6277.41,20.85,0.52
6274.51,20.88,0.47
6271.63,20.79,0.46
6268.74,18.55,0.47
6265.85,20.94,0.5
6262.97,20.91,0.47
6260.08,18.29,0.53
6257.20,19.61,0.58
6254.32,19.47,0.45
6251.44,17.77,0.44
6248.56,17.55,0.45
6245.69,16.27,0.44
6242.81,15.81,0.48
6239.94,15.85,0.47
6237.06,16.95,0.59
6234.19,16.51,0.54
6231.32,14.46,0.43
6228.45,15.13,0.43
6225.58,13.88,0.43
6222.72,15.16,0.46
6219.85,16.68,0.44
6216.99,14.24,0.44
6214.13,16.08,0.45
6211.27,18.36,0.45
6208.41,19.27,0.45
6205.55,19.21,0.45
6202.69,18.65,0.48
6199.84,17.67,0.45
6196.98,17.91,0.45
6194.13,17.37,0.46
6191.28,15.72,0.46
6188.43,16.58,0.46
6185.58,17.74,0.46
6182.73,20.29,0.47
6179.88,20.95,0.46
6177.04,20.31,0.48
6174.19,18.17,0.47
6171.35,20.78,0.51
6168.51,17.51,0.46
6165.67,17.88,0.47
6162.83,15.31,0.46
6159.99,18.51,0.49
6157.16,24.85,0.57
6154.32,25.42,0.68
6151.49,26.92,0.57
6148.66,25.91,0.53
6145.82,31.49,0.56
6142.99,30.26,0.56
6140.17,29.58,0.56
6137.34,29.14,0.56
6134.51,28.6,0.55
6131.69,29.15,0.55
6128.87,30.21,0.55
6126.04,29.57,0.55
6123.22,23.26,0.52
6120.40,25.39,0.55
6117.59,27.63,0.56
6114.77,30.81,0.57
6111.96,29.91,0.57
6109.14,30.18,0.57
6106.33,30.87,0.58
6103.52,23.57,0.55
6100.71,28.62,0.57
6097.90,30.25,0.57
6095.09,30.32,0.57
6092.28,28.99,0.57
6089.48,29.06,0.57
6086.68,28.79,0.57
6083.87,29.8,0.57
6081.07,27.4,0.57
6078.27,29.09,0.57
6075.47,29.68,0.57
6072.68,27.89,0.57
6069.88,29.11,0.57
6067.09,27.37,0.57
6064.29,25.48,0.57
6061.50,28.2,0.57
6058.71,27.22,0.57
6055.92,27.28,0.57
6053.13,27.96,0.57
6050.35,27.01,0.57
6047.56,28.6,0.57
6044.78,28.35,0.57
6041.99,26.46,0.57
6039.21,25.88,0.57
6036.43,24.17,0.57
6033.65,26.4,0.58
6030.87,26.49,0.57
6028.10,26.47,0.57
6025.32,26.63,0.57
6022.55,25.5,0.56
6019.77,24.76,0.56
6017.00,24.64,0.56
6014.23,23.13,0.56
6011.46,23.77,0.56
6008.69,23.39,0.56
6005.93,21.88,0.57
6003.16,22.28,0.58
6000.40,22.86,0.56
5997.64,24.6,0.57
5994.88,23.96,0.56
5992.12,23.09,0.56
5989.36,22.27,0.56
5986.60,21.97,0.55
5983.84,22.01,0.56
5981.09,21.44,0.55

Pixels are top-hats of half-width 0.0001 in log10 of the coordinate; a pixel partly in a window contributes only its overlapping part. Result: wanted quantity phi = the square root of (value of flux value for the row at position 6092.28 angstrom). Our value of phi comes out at 5.4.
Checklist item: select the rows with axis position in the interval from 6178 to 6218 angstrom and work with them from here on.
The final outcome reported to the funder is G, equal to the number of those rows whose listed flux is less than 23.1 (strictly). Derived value 14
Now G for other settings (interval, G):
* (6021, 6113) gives 0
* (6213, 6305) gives 28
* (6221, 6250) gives 10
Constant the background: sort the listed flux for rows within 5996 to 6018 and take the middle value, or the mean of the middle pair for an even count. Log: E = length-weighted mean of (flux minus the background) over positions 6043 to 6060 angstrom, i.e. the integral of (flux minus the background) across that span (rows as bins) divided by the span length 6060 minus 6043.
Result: 4.5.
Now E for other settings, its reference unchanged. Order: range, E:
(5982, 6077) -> 2.2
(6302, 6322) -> 4.2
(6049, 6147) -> 5.3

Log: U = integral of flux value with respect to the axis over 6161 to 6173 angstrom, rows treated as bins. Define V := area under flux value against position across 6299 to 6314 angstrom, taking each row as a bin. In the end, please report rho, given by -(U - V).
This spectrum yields 178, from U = 215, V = 393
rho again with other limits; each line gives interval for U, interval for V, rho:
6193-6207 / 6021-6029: -45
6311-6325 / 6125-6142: 100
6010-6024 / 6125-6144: 219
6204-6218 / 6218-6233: -20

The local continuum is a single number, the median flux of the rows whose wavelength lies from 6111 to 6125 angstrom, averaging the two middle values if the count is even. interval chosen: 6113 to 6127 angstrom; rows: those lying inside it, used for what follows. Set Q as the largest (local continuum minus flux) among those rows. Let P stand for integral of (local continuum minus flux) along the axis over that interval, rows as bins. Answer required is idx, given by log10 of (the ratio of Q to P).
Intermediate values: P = 4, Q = 4.4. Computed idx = 0.01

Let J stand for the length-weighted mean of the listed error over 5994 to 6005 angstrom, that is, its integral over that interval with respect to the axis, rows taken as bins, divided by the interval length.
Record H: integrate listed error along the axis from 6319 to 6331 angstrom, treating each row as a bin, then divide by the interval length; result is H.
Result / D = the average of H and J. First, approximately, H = 0.562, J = 0.568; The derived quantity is 0.57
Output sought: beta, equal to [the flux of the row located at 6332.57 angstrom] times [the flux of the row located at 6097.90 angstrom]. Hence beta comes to 941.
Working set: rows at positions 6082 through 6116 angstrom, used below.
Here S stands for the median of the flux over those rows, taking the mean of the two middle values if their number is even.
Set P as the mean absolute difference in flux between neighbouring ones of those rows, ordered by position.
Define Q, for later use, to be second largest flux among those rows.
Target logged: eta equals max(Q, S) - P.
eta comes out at 29.1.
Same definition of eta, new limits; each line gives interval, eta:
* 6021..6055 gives 27.4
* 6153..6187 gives 22.6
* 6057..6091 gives 28.2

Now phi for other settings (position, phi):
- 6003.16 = 4.7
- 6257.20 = 4.4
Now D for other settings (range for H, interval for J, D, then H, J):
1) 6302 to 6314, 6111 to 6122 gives 0.56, 0.566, 0.562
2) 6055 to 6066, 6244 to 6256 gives 0.51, 0.570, 0.448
